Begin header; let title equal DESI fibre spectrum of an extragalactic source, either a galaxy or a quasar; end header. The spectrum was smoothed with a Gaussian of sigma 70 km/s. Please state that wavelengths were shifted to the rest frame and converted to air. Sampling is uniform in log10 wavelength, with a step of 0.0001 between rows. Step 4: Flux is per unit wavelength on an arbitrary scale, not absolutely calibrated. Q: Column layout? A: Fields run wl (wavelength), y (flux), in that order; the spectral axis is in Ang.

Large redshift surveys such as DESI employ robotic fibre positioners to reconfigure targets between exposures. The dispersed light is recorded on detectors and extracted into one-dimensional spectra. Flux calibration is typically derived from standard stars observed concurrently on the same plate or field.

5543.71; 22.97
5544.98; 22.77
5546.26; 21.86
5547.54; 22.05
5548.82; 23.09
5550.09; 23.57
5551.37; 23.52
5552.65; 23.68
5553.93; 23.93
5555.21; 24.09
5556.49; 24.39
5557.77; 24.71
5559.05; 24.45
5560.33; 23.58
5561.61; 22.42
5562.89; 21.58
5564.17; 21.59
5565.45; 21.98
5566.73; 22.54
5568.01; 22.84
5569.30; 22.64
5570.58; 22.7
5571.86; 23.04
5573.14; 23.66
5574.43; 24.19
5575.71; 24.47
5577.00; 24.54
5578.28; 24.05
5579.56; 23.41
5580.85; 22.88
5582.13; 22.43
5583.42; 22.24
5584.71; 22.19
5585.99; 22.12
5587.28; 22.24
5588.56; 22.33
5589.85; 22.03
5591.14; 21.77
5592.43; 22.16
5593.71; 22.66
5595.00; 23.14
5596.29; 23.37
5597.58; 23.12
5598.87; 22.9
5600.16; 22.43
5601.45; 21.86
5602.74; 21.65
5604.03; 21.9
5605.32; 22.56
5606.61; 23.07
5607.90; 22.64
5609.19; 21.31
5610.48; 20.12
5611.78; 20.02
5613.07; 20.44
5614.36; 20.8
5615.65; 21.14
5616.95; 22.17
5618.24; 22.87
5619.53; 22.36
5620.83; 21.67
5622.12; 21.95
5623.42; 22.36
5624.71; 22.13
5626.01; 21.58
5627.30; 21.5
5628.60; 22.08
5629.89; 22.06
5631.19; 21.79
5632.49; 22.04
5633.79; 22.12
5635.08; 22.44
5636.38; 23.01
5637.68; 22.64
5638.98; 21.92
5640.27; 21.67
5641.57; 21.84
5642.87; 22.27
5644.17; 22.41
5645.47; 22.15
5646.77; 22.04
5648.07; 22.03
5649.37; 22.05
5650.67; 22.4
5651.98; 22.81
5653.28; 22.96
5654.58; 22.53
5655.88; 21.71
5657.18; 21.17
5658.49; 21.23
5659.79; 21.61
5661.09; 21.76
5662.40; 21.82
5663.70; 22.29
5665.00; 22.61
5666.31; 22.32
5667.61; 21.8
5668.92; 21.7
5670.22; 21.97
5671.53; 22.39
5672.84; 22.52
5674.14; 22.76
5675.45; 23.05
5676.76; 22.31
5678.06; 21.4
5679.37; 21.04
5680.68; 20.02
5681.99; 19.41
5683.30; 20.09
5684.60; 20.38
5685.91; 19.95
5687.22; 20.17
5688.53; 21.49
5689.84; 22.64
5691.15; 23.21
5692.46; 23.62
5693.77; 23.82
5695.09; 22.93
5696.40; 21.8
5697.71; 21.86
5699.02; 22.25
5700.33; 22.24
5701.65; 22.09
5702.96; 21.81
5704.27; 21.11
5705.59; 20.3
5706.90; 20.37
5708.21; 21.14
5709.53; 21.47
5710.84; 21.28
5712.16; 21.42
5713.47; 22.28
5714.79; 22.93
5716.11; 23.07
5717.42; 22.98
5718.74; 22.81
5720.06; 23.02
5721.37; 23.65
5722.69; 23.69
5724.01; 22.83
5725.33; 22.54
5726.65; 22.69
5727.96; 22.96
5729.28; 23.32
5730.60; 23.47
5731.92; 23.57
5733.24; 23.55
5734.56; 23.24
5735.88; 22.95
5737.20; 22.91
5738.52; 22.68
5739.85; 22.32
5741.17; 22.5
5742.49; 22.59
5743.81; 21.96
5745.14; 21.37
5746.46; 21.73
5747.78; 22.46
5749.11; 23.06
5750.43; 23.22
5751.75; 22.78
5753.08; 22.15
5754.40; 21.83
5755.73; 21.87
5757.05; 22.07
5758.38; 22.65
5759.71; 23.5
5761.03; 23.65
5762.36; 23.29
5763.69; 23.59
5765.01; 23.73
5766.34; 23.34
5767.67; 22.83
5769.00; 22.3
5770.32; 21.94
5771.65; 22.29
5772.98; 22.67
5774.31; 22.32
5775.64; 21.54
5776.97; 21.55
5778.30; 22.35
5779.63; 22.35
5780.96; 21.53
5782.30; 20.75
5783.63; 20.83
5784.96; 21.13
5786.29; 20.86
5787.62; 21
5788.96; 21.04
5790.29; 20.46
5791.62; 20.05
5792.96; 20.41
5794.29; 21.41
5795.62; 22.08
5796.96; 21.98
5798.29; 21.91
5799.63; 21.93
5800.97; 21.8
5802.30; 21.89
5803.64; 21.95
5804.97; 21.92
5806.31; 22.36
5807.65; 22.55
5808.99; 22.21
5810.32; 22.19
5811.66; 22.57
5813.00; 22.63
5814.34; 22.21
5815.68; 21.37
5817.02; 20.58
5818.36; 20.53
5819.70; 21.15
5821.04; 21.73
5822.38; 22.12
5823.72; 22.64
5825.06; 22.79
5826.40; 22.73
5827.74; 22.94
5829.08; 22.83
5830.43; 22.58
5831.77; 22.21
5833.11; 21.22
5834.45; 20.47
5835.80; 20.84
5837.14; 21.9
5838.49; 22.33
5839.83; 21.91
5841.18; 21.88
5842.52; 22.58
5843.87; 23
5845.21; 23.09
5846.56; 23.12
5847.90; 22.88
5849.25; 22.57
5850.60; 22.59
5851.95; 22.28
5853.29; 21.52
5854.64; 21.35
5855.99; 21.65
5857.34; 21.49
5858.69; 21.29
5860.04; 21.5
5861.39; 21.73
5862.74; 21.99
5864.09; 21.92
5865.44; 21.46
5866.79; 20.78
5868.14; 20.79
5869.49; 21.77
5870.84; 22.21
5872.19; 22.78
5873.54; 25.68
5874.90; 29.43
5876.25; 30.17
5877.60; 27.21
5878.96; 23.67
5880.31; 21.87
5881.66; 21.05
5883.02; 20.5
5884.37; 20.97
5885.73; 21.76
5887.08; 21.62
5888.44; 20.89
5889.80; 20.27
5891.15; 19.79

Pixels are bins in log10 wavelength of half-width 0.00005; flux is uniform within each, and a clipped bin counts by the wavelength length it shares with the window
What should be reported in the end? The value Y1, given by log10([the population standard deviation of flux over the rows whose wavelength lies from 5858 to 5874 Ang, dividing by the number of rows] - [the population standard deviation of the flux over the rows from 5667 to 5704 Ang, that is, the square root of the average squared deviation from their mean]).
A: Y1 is -1.0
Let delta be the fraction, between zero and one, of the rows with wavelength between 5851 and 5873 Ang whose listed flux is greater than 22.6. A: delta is 0.06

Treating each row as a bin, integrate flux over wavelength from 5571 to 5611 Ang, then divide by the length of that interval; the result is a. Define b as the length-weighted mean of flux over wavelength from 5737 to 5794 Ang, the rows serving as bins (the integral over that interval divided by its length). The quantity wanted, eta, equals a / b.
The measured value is 1.03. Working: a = 22.7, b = 22.11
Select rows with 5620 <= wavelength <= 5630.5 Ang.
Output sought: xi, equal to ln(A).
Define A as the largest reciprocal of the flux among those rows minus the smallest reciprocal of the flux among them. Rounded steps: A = 0.0018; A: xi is -6.3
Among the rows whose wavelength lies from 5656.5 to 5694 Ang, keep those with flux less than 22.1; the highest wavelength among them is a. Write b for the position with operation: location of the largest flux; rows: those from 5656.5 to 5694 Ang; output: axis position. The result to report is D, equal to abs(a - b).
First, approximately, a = 5688.53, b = 5693.77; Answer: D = 5.2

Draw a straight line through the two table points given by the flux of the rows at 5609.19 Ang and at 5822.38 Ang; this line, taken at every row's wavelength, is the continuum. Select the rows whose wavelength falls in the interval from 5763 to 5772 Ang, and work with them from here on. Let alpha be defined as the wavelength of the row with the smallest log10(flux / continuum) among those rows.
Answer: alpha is 5770.32 Ang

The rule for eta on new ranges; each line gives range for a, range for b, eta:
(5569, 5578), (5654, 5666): 1.08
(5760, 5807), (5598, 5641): 1.00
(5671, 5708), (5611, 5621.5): 1.01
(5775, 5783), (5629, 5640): 0.97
